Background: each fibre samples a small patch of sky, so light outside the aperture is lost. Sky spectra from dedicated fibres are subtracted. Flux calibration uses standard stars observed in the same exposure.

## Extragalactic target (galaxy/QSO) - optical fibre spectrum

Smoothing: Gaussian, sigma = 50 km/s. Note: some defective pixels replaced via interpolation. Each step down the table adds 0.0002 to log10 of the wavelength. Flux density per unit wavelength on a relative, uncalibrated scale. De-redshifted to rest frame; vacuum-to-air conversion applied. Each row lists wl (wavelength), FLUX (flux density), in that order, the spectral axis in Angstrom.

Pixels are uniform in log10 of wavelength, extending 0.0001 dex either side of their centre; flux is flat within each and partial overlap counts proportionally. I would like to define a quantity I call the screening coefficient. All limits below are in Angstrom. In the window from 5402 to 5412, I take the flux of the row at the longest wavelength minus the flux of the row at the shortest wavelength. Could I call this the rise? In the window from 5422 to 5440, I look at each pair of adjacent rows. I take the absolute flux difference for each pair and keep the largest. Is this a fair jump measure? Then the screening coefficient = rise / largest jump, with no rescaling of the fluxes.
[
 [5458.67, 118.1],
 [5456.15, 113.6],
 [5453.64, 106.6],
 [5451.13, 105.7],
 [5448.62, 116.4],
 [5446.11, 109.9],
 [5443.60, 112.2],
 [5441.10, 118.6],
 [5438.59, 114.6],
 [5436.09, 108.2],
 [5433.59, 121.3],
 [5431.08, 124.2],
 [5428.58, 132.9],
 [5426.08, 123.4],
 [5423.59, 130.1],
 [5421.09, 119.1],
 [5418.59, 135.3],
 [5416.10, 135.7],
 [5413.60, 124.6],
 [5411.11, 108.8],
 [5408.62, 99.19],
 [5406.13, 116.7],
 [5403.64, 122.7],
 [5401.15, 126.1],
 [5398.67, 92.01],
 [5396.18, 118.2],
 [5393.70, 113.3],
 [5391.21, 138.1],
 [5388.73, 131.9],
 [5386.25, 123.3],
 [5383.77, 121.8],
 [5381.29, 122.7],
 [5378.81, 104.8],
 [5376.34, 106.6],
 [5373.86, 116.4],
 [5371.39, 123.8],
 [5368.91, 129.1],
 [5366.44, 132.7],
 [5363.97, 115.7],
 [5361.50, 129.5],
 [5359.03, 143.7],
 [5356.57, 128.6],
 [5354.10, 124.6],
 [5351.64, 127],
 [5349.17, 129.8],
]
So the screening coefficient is -1.1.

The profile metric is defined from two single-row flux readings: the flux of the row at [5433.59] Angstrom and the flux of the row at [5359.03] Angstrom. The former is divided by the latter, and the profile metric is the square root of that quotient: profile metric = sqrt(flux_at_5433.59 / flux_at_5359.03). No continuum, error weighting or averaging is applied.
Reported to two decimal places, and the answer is 0.92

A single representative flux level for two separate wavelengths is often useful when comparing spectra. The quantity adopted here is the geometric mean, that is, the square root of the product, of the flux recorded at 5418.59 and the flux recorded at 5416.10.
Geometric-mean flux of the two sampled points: 135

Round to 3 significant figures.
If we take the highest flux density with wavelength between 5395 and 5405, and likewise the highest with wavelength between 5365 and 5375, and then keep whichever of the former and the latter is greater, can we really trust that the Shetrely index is 133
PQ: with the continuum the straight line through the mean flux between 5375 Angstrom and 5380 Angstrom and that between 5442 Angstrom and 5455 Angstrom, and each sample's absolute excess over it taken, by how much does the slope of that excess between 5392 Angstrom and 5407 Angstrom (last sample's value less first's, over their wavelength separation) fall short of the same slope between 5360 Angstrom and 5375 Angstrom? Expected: -1.3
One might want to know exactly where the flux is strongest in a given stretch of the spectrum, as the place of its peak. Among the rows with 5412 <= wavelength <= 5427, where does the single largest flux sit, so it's 5416.10 Angstrom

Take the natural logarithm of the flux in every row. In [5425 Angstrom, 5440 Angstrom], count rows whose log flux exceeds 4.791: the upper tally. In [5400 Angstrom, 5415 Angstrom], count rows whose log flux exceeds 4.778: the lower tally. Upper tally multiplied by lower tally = 12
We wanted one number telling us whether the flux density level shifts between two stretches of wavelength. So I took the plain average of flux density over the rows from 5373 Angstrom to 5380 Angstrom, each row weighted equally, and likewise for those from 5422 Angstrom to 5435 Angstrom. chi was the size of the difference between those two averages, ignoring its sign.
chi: 17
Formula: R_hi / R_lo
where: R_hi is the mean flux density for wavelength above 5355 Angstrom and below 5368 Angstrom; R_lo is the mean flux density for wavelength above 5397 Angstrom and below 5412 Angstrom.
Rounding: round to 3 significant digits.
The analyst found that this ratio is 1.17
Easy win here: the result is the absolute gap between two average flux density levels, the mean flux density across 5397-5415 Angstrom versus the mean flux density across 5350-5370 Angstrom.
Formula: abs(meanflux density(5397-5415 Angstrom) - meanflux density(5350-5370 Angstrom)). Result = 16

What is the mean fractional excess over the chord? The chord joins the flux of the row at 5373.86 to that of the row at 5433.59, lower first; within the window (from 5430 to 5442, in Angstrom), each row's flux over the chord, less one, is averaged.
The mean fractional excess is -0.03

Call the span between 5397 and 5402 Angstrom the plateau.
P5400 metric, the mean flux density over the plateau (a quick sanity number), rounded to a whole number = 109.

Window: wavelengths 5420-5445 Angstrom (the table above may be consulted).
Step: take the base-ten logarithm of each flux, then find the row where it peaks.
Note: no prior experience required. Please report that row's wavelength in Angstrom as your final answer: 5428.58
